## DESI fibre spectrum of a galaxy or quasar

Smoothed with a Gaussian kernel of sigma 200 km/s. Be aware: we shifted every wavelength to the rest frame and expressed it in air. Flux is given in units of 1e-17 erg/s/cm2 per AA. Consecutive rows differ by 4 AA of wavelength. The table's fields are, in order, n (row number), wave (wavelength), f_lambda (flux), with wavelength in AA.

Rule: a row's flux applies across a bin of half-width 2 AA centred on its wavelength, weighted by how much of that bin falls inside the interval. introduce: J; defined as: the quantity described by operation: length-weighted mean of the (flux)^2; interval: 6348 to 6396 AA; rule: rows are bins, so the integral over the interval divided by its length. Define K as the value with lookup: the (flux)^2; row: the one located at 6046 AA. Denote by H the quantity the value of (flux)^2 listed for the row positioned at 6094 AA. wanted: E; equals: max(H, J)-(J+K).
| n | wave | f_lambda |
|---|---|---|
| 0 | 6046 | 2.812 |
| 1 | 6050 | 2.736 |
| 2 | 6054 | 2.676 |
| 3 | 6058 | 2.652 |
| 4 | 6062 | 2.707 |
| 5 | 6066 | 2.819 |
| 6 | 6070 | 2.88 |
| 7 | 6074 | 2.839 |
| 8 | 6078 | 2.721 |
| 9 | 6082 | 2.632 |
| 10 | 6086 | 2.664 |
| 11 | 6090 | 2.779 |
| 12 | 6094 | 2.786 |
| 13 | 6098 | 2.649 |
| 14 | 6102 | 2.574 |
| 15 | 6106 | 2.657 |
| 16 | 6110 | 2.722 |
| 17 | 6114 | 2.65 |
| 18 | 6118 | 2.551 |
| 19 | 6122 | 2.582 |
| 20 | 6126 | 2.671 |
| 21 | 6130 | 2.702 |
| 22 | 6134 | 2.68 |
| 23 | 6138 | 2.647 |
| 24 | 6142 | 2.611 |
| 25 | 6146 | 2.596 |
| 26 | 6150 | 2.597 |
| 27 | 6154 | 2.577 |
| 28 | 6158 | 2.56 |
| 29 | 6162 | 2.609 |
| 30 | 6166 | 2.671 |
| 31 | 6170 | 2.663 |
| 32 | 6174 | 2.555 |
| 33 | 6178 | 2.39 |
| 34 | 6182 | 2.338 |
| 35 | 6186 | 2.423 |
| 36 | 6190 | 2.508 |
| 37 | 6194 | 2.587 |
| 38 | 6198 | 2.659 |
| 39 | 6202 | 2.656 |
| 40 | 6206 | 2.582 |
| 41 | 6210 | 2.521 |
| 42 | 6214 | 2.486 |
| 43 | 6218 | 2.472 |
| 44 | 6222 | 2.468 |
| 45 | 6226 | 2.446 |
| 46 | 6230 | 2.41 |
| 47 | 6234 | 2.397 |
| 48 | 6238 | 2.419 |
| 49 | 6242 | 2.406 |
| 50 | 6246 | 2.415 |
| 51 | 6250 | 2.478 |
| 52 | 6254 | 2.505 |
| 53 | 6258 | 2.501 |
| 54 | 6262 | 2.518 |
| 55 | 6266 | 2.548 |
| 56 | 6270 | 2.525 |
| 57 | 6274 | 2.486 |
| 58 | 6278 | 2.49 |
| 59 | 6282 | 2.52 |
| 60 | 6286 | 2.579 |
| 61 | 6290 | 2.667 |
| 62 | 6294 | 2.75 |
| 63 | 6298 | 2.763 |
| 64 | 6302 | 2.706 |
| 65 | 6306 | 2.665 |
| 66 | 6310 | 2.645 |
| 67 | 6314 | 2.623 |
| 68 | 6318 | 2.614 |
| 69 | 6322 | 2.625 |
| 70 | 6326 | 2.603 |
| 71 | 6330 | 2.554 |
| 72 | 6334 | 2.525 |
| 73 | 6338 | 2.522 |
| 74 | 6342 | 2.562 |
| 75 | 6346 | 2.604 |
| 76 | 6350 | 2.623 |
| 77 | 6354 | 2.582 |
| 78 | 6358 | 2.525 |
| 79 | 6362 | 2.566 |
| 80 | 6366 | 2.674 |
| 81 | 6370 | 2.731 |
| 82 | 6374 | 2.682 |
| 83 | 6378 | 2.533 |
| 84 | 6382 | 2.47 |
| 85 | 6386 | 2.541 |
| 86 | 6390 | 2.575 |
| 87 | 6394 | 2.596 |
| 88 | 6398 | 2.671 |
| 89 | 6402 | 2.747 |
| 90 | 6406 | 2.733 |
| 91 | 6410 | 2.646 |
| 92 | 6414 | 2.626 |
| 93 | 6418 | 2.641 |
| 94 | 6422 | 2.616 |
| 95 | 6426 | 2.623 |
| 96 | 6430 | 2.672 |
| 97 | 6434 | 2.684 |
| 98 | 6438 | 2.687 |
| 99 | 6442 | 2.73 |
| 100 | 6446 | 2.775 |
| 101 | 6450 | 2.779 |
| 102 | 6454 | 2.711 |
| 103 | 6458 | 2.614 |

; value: -6.9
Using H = 7.8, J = 6.72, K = 7.91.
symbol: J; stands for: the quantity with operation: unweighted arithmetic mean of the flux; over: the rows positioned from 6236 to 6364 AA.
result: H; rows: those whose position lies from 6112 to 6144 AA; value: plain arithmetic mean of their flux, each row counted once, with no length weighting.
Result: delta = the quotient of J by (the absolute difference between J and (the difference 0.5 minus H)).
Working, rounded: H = 2.64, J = 2.57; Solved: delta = 0.546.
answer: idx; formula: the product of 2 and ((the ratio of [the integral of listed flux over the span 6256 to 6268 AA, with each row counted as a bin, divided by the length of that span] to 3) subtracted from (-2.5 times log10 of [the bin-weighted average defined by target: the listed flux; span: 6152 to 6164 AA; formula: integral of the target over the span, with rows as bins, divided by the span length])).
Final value -3.74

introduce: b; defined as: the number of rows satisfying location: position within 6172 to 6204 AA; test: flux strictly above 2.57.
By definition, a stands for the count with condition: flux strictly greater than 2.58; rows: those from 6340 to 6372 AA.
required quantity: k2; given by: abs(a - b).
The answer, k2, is 2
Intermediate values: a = 5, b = 3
